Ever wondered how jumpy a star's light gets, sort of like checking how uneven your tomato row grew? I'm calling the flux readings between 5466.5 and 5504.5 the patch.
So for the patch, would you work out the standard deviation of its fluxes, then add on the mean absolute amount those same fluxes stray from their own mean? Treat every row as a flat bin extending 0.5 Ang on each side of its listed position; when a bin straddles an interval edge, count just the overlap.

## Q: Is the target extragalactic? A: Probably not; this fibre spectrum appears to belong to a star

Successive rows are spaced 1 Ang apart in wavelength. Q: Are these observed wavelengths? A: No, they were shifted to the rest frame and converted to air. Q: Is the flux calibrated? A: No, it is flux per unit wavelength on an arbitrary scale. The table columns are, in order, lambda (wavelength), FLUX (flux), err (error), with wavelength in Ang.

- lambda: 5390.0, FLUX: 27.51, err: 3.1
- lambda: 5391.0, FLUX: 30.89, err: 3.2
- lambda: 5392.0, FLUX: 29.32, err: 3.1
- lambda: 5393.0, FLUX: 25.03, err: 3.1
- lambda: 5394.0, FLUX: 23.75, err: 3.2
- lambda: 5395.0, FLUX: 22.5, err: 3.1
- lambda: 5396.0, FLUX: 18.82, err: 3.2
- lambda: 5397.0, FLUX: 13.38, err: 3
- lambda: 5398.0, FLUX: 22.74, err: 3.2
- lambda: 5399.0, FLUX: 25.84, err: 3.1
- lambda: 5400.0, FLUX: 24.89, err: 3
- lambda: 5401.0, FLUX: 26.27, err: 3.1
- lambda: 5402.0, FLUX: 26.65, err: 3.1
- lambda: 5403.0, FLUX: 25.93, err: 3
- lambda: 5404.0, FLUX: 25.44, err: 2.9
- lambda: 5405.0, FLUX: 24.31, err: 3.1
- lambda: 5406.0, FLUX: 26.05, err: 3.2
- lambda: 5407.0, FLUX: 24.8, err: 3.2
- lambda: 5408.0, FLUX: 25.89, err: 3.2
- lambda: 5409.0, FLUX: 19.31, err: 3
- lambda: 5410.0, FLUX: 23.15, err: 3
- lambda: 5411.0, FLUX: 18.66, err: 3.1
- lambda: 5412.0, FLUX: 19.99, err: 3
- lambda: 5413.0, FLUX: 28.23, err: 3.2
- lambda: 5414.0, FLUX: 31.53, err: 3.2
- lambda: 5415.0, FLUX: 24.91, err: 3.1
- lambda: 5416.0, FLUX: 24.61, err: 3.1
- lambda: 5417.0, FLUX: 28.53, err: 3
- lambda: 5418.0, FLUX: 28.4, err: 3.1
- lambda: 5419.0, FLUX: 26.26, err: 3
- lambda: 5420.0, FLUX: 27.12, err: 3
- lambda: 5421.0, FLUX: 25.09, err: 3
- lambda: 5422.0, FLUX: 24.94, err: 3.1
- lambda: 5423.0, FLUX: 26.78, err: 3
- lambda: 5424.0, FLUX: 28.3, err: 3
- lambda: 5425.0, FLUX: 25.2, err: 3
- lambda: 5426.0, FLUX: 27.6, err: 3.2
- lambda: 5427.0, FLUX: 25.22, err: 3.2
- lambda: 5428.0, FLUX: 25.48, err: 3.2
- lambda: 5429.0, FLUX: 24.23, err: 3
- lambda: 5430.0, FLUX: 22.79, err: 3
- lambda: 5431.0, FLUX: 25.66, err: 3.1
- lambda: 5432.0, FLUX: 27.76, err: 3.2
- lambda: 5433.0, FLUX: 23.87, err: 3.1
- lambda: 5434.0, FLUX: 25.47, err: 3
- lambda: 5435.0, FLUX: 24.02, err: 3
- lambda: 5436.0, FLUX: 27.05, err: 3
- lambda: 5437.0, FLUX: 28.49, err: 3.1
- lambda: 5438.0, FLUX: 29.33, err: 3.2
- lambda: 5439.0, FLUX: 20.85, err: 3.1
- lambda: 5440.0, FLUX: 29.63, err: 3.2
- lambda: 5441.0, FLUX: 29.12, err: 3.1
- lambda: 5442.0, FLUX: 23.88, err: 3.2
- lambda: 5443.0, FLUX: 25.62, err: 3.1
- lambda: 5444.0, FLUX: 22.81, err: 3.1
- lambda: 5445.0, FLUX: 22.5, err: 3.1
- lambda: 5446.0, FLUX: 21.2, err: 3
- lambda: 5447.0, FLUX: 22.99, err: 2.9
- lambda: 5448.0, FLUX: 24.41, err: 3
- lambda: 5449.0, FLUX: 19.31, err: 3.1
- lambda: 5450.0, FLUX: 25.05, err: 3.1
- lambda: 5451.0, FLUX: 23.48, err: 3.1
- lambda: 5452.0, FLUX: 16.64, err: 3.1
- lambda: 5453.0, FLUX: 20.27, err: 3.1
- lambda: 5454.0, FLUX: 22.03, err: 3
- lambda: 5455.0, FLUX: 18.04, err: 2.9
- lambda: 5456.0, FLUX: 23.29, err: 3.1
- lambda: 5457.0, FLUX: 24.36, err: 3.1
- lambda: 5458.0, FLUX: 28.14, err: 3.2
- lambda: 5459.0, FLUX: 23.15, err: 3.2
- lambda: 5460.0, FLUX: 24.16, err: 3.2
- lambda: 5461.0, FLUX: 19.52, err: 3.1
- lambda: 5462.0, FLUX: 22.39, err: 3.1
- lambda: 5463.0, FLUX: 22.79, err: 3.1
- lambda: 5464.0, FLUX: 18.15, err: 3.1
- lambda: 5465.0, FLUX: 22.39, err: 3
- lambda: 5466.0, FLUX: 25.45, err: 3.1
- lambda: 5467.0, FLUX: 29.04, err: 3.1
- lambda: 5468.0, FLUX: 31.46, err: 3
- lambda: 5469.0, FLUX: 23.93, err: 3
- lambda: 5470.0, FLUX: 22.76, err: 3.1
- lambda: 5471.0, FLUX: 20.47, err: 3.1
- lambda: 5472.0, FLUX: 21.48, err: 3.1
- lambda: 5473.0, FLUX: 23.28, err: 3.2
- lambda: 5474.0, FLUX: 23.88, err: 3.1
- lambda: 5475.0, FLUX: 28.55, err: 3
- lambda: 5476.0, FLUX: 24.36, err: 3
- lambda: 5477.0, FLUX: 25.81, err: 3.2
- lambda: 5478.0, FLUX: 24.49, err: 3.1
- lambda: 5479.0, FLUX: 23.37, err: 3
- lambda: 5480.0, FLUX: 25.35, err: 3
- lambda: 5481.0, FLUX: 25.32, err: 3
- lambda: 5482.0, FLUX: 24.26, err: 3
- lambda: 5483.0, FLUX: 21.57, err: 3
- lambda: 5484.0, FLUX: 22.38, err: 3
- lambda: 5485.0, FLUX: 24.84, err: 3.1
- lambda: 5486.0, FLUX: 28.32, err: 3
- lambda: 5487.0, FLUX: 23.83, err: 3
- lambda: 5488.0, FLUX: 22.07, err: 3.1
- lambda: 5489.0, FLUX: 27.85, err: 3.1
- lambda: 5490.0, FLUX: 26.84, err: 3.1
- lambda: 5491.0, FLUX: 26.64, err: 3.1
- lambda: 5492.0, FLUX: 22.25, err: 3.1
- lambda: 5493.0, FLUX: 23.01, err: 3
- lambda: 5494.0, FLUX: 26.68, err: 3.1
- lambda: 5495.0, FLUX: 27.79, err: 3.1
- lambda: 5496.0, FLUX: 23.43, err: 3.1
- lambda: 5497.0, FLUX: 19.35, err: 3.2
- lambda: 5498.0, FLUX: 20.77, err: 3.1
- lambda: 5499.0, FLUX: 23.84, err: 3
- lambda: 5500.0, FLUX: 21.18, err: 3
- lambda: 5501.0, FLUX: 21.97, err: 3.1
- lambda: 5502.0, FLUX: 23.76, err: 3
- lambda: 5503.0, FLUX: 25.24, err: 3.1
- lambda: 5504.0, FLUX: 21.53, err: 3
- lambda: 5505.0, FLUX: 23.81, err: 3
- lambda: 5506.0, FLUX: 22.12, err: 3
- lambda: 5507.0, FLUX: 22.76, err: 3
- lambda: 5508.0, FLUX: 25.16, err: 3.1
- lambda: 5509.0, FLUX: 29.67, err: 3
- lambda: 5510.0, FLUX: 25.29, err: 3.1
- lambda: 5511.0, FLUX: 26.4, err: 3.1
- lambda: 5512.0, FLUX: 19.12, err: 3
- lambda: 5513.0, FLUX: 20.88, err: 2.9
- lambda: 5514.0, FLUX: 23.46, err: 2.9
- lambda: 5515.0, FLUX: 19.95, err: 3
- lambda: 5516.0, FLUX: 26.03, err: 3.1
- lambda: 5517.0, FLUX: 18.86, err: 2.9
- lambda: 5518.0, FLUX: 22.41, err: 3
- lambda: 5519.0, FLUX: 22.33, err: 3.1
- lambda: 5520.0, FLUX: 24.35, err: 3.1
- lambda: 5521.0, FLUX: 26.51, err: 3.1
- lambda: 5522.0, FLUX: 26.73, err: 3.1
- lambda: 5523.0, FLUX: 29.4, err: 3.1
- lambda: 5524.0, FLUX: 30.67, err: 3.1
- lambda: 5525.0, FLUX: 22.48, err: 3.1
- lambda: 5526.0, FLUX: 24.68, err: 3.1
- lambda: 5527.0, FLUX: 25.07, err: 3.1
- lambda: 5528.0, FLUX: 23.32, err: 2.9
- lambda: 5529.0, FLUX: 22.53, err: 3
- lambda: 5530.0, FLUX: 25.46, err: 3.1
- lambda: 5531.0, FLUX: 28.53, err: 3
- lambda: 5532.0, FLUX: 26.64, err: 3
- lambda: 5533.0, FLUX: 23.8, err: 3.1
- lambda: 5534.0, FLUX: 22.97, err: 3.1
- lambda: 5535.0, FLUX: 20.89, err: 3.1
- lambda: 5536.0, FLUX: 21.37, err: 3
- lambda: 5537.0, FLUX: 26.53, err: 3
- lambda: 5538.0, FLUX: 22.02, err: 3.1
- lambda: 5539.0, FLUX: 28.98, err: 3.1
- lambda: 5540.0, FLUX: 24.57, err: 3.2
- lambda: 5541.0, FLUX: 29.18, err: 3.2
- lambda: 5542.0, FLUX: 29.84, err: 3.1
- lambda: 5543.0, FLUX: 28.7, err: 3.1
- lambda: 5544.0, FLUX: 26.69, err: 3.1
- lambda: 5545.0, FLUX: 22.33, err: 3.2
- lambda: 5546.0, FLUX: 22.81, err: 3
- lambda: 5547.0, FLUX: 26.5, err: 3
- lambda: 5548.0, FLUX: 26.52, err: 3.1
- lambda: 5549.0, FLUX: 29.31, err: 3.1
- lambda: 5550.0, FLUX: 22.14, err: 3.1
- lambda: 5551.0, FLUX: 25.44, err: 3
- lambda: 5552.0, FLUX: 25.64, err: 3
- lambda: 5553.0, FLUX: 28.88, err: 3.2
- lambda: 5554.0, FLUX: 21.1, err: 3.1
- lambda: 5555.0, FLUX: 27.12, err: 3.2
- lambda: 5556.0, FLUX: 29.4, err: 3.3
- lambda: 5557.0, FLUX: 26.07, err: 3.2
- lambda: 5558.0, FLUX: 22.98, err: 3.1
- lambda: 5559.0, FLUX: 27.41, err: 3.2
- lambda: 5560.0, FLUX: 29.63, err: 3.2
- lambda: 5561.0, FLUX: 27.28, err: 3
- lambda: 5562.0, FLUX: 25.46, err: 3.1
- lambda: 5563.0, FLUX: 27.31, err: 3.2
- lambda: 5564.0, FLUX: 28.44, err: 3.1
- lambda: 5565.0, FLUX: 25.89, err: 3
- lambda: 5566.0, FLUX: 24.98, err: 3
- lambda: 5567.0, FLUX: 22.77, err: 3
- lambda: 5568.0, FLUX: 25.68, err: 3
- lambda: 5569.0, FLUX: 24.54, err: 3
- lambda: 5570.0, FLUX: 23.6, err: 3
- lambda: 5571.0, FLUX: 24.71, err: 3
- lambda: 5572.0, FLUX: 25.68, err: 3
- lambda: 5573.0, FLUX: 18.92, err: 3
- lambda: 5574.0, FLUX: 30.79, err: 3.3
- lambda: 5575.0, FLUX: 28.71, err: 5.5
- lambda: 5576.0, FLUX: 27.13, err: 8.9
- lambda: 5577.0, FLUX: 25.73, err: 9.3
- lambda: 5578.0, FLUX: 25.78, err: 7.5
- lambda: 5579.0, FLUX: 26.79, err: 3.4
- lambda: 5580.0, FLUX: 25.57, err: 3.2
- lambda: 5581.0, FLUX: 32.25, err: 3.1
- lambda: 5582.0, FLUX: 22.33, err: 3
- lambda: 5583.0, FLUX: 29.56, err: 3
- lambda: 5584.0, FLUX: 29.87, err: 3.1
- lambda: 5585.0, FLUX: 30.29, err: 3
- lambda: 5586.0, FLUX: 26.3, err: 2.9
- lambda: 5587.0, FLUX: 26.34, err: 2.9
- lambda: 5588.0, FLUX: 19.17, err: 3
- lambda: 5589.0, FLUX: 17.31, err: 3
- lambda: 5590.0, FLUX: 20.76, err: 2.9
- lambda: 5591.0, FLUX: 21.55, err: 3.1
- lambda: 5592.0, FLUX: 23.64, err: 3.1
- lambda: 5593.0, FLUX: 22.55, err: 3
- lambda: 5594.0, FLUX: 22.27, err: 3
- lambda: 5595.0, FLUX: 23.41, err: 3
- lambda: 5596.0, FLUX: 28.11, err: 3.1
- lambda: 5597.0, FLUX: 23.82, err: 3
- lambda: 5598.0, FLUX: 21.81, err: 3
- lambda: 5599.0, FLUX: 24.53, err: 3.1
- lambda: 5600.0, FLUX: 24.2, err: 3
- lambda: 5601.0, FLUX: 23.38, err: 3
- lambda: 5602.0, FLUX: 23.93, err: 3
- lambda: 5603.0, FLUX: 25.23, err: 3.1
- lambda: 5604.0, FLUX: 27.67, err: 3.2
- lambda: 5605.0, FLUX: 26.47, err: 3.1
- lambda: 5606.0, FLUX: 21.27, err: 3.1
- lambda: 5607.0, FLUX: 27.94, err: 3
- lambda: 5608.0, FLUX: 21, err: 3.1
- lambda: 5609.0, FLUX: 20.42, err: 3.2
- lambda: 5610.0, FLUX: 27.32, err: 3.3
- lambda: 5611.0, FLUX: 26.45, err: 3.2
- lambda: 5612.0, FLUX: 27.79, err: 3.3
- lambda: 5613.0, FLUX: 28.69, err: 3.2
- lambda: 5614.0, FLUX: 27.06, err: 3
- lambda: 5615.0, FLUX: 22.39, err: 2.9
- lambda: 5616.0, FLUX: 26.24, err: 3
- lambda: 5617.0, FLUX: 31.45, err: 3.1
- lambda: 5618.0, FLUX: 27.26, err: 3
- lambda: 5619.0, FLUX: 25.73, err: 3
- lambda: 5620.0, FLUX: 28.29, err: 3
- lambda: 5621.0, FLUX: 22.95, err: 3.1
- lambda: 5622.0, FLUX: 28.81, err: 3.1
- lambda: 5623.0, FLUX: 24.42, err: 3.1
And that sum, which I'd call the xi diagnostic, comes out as 4.8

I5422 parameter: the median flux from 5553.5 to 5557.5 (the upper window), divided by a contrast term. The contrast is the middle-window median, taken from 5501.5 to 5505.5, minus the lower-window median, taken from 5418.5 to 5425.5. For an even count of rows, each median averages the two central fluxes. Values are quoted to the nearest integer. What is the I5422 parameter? -11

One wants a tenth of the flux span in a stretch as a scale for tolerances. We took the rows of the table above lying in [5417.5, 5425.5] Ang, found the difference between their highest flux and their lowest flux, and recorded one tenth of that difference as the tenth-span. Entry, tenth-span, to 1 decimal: 0.3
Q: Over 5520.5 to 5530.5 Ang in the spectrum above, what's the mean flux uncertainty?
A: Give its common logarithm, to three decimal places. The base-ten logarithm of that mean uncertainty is 0.487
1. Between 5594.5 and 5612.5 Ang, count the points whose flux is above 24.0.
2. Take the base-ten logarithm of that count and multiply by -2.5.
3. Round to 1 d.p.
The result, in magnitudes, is -2.5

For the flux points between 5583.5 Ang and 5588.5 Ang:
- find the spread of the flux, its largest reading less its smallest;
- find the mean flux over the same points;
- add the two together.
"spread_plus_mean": 37.5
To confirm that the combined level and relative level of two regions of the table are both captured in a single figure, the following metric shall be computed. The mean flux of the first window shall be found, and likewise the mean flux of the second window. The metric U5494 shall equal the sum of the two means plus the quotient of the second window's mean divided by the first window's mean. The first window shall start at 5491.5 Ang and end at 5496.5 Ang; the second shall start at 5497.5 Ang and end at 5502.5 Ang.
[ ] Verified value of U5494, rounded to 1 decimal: 47.8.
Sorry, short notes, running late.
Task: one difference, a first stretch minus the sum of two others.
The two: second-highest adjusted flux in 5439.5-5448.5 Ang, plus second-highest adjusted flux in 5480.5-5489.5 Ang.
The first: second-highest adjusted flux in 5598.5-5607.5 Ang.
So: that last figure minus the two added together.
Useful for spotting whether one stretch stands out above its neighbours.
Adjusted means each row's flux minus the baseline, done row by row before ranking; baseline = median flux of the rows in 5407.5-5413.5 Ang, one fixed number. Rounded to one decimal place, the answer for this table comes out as -7.7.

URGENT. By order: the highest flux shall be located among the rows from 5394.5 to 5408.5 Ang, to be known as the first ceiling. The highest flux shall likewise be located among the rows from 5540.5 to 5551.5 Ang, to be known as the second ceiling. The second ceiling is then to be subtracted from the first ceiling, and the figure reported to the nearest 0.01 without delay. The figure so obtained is -3.19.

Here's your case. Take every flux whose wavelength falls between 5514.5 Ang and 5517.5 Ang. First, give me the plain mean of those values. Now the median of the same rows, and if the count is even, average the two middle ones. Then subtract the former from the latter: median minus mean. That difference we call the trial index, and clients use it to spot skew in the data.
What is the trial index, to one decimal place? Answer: -1.7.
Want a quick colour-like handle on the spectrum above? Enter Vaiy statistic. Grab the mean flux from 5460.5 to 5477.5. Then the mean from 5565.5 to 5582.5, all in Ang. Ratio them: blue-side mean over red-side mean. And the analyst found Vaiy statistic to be 0.93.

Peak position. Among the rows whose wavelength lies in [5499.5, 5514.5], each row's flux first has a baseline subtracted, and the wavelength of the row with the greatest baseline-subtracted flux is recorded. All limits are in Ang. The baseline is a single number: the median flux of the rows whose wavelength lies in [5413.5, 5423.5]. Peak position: 5509.0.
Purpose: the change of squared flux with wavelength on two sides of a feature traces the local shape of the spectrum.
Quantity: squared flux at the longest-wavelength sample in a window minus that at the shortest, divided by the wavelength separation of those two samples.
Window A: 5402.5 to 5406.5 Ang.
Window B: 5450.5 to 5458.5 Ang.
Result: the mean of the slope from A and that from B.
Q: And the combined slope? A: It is 18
